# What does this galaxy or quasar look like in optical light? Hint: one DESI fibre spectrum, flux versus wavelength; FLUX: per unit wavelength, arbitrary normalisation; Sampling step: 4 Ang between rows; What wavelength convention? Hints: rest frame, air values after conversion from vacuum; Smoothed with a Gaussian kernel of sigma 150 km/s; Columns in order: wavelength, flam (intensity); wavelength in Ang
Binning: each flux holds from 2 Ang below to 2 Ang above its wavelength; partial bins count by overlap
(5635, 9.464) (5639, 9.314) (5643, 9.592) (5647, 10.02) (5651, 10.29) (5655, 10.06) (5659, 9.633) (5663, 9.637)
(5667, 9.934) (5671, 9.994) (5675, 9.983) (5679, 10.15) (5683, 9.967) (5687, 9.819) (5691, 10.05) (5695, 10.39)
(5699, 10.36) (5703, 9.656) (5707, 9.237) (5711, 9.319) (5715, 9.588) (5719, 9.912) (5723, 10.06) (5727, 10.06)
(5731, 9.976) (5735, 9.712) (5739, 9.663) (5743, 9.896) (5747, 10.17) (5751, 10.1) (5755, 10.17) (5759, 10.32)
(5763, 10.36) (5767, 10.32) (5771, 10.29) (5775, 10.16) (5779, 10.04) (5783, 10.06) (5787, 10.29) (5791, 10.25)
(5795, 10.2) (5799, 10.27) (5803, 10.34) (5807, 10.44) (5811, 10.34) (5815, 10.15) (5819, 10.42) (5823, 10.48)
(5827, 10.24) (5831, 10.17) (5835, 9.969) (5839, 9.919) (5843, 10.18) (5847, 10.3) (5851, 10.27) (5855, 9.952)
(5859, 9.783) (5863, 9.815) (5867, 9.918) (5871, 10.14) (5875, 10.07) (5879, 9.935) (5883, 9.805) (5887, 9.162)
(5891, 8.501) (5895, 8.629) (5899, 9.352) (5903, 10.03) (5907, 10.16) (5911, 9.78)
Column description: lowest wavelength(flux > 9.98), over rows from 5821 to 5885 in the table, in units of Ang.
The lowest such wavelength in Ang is 5823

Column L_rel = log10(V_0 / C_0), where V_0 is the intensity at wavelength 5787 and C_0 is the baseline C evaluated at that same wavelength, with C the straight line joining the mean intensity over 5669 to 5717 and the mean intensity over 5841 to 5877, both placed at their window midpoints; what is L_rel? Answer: 0.0136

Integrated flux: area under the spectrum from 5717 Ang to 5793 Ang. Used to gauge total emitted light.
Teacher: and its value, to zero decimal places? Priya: 767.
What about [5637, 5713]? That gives 750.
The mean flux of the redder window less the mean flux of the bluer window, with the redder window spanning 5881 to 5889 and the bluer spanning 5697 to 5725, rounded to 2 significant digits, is -0.25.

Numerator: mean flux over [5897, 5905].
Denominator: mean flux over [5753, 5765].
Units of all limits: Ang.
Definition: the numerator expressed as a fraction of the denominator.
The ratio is 0.94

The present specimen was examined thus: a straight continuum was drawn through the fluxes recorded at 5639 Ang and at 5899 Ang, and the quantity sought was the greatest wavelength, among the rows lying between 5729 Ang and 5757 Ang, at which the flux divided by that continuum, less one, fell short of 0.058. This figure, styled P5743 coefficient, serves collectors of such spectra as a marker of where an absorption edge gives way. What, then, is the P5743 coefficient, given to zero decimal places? 5739 Ang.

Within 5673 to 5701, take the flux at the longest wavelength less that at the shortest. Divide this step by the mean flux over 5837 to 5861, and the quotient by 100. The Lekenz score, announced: 0.0004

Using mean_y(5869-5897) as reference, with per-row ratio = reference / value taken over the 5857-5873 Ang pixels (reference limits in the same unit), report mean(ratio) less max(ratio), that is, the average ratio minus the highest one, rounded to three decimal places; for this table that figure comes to -0.013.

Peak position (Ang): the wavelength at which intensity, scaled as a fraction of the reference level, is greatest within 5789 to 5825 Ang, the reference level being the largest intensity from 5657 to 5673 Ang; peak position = 5823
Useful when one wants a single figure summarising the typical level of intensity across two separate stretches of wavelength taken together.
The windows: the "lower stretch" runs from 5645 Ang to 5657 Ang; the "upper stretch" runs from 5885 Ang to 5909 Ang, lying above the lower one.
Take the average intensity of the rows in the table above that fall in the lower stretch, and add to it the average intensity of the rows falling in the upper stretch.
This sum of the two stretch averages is 19.4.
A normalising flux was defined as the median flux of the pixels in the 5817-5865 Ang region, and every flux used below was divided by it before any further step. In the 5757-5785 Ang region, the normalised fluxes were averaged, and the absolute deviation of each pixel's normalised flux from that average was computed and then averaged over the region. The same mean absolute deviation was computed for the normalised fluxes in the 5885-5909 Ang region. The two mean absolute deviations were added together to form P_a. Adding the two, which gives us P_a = 0.065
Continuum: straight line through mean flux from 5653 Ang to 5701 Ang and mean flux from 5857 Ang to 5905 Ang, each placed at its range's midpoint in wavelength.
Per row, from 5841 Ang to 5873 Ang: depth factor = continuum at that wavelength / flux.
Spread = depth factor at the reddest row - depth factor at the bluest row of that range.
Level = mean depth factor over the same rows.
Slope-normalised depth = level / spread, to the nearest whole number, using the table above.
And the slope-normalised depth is -562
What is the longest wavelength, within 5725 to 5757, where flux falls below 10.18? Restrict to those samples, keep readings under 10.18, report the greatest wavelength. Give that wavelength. 5755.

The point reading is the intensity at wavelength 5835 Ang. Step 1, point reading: 9.969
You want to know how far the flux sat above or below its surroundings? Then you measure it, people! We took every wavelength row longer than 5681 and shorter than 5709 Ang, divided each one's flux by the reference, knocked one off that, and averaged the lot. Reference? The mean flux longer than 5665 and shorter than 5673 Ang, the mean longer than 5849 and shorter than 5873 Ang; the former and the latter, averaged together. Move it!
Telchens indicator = 0.00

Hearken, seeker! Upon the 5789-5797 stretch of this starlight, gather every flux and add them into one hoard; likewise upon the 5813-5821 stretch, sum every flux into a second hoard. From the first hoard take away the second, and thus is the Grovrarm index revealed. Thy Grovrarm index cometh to -0.12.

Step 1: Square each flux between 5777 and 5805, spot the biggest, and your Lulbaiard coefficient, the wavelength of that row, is 5803 Ang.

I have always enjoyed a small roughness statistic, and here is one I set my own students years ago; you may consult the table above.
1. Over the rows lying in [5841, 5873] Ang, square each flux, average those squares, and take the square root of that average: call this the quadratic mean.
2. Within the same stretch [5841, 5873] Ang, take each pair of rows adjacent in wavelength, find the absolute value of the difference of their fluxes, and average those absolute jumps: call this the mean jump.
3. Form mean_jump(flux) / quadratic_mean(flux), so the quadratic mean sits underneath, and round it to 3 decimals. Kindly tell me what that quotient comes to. 0.014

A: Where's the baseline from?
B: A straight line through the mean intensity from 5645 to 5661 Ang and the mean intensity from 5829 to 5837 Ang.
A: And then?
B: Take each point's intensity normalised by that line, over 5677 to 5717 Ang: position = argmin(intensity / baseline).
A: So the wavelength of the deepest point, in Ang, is 5707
